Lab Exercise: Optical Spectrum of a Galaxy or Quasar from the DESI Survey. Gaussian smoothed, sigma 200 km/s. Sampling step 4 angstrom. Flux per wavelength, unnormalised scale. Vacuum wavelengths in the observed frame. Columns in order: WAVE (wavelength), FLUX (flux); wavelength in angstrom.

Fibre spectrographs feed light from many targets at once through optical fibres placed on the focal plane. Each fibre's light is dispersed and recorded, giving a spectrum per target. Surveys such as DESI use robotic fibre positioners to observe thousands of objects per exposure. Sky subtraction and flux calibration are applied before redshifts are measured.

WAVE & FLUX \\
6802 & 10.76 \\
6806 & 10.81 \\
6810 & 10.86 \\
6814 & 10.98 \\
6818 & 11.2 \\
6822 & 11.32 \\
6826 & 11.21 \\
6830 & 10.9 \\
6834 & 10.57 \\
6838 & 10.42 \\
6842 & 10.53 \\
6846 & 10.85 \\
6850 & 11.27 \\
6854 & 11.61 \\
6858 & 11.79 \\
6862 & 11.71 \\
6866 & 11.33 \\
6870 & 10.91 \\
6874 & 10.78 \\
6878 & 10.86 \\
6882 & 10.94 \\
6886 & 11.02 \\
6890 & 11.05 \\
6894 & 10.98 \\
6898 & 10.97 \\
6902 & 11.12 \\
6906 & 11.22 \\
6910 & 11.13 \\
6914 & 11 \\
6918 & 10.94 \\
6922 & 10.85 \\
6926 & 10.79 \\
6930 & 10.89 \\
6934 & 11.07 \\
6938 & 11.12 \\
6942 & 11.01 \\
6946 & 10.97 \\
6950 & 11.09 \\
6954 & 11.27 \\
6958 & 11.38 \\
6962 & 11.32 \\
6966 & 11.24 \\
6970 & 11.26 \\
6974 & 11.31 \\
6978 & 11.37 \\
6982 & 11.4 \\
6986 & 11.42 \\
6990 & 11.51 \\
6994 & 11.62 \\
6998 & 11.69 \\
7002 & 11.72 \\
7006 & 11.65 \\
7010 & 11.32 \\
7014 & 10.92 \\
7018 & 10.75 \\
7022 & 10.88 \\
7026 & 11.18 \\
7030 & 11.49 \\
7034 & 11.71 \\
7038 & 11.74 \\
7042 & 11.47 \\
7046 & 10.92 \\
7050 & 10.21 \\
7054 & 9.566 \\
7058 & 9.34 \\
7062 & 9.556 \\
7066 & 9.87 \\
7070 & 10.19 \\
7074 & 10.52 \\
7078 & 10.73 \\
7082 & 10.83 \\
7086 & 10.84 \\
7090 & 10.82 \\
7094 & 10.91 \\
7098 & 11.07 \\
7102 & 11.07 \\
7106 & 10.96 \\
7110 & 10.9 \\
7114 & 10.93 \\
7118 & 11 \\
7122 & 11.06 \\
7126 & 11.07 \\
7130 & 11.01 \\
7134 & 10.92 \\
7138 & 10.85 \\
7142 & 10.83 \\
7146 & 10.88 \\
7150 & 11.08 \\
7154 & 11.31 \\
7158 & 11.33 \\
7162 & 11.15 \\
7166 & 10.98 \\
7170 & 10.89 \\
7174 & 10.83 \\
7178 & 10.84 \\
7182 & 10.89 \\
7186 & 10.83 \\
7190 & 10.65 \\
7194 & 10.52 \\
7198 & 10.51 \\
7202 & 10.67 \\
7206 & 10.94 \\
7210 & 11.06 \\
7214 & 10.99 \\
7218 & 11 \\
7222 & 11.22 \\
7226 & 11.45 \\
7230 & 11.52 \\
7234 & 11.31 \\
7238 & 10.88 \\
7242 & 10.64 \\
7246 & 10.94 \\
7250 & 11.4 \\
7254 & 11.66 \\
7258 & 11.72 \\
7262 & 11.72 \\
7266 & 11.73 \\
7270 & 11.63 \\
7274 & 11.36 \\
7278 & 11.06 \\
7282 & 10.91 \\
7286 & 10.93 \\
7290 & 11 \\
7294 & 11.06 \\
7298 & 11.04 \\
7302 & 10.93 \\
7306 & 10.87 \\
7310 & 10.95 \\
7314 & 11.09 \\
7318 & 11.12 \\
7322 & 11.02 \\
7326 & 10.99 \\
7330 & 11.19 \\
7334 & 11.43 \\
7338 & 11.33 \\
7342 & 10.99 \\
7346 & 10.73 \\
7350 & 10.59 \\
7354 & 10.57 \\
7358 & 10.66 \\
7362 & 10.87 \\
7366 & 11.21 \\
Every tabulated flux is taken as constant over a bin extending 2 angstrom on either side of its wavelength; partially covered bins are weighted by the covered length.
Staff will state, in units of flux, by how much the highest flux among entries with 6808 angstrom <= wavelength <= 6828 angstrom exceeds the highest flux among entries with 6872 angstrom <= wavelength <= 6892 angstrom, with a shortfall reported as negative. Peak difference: 0.27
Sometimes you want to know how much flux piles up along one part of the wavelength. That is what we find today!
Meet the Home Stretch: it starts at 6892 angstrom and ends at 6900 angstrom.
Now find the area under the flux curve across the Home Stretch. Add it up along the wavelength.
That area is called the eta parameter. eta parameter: 87.8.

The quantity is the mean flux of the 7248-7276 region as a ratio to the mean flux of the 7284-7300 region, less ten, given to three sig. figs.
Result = -8.95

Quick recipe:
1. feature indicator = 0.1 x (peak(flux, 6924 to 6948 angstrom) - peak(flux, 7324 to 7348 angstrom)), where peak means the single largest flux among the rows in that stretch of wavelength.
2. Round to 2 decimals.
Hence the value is -0.03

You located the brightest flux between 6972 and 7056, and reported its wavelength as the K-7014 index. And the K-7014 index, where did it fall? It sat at 7038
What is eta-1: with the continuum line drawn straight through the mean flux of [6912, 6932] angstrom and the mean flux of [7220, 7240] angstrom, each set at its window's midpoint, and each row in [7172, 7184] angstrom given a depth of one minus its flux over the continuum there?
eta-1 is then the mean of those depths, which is 0.03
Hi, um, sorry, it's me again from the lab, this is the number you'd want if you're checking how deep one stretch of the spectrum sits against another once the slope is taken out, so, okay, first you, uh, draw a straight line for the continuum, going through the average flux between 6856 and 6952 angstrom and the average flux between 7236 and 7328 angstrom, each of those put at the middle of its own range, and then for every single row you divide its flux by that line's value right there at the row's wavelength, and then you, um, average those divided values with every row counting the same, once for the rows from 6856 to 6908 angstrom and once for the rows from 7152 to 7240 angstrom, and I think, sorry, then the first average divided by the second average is 1.02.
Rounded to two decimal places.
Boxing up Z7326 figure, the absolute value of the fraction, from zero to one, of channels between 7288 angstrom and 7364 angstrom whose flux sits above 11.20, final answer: 0.11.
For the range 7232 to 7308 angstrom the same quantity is 0.42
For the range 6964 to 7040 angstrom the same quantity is 0.79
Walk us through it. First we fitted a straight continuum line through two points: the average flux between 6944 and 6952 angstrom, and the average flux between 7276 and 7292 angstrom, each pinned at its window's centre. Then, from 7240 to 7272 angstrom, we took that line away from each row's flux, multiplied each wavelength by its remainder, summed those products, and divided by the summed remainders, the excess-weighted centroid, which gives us 7262.6 angstrom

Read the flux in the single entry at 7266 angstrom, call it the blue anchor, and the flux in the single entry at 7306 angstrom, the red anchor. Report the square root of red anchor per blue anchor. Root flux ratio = 0.96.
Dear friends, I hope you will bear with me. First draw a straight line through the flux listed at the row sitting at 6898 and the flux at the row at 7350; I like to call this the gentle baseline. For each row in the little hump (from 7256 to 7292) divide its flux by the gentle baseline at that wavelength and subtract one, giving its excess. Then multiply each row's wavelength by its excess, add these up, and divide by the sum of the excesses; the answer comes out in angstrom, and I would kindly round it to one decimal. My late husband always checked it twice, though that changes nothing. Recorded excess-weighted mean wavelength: 7269.3 angstrom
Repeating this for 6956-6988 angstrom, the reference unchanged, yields 6972.8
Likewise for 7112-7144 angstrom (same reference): 7125.7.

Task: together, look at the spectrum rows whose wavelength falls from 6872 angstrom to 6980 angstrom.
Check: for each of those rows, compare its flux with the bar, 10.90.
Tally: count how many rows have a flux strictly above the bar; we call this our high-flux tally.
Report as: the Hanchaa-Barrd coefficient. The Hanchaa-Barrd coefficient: 22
